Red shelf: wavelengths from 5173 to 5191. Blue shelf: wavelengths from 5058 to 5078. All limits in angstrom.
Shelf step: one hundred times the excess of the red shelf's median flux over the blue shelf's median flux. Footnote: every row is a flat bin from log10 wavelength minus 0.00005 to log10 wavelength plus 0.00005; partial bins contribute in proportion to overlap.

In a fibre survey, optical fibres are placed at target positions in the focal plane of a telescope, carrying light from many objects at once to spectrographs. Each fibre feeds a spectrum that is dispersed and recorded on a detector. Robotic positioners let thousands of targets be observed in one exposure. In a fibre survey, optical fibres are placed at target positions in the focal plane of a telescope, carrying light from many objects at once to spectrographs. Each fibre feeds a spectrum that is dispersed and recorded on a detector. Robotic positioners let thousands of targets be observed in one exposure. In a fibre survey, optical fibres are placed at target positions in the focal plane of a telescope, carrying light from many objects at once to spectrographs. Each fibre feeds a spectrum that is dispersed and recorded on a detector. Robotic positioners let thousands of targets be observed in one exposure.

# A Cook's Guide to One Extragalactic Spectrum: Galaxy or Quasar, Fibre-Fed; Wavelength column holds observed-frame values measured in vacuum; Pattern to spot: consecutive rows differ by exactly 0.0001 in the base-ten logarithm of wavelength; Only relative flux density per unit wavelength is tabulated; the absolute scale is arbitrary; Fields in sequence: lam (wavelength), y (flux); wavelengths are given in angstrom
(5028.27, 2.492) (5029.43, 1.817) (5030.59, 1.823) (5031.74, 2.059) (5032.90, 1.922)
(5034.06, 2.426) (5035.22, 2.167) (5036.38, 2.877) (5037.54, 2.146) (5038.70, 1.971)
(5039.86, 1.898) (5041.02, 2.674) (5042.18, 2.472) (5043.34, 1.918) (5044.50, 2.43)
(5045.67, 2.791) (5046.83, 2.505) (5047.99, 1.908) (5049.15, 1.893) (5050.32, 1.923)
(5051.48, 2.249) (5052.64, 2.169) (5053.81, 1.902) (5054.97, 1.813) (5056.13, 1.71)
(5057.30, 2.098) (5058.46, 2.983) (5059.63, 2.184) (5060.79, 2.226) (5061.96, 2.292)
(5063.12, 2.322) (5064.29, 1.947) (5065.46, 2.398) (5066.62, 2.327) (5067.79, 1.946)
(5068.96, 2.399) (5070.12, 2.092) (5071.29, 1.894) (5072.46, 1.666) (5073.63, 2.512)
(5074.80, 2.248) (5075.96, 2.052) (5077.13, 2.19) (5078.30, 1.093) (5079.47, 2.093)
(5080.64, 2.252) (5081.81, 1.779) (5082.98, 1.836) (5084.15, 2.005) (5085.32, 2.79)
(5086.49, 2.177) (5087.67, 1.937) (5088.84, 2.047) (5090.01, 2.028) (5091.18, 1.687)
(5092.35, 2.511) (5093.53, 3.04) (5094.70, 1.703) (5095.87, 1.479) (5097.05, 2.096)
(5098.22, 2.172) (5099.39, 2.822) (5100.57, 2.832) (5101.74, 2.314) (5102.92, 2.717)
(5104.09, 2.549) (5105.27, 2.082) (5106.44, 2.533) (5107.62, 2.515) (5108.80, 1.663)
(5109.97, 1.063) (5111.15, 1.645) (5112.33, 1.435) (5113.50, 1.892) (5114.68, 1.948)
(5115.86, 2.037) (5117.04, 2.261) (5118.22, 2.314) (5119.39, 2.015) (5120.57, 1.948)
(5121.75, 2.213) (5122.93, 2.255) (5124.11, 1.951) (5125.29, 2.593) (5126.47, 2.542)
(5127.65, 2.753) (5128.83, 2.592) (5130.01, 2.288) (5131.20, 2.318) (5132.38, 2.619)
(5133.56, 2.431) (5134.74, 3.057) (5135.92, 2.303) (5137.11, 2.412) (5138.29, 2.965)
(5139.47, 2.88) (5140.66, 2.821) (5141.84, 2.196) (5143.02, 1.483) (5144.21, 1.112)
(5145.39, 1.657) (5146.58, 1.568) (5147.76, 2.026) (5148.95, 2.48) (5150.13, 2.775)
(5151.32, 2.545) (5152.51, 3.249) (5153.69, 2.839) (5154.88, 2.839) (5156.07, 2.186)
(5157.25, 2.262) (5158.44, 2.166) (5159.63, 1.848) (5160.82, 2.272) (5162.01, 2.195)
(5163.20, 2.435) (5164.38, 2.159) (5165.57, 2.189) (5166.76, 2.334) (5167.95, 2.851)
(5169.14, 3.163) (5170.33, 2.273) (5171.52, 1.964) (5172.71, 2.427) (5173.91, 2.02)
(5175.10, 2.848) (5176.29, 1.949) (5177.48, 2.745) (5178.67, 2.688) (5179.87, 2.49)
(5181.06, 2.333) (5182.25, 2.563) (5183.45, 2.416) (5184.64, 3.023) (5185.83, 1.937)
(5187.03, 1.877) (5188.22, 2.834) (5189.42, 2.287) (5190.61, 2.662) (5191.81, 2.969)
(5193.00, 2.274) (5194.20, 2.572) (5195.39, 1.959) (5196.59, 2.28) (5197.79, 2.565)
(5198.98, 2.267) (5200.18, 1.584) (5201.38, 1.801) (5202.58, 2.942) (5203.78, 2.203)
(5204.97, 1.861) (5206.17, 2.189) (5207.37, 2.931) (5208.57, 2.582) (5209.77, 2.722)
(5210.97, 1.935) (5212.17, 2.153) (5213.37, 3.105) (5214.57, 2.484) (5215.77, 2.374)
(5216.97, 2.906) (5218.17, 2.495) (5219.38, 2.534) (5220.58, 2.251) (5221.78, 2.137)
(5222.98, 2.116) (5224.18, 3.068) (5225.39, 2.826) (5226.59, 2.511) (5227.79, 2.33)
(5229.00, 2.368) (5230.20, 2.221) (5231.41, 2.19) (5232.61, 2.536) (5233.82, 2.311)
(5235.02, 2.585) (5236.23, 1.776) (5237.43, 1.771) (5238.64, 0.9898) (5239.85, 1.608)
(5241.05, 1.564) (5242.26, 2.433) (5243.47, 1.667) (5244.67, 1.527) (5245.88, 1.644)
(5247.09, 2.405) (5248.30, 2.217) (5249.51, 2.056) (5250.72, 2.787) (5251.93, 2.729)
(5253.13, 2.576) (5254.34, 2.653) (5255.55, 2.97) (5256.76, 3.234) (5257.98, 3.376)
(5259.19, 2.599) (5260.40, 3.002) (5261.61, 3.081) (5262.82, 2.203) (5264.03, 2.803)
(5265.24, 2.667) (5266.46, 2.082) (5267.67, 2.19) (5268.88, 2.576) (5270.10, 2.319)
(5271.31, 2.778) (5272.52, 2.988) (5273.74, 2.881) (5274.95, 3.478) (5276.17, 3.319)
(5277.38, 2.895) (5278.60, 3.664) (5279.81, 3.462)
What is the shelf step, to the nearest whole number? 26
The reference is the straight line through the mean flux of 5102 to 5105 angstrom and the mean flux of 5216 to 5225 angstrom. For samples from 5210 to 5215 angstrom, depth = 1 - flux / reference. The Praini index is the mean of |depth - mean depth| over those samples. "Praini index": 0.15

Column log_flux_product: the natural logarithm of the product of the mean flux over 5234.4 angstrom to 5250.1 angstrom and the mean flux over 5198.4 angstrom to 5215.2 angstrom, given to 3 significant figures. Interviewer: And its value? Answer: 1.47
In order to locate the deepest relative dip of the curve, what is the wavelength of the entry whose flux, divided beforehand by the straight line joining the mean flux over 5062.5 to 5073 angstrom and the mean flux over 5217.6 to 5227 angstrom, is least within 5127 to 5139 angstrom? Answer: 5130.01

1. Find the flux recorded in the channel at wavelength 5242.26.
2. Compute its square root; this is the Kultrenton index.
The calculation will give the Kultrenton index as 1.560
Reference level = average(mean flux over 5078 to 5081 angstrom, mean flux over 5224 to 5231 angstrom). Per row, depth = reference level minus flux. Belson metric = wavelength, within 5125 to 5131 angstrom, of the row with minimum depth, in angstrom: 5127.65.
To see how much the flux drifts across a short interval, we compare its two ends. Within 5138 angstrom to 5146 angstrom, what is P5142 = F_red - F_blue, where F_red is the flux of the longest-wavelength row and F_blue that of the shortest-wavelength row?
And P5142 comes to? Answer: -1.3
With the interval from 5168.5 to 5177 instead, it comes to -1.2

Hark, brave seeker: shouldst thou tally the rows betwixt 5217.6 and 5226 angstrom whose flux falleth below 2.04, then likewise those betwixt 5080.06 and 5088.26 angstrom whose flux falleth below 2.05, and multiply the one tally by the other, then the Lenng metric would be 0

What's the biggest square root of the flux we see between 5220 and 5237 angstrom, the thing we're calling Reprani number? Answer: 1.75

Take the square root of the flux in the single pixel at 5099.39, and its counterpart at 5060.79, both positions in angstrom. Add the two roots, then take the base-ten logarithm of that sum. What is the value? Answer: 0.50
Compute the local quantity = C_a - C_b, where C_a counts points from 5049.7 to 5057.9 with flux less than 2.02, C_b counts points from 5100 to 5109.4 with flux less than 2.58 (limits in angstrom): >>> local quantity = -2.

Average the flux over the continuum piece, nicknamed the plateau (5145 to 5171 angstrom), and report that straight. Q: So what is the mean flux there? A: 2.38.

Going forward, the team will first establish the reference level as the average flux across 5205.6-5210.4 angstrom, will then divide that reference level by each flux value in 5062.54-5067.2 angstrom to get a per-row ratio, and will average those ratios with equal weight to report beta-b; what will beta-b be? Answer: 1.17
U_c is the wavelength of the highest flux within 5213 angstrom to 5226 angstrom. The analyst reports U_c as 5213.37 angstrom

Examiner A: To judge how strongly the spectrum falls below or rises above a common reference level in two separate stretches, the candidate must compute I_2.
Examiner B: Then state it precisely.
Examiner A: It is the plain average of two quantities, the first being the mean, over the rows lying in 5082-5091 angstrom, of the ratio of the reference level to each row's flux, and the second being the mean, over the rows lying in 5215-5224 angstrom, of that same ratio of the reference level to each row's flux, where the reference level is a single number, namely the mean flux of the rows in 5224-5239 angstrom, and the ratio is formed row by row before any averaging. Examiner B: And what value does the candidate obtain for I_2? 1.02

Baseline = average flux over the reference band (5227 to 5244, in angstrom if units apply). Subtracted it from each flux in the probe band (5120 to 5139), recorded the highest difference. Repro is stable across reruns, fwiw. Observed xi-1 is 1.03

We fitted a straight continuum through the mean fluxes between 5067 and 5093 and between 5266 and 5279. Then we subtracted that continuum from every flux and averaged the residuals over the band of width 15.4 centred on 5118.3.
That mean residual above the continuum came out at -0.17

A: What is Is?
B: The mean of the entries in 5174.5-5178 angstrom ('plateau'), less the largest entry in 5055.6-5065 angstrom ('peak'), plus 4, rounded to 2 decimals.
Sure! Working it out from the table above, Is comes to 3.53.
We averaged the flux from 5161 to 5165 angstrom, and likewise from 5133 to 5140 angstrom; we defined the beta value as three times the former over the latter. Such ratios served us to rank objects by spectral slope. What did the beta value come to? 2.54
